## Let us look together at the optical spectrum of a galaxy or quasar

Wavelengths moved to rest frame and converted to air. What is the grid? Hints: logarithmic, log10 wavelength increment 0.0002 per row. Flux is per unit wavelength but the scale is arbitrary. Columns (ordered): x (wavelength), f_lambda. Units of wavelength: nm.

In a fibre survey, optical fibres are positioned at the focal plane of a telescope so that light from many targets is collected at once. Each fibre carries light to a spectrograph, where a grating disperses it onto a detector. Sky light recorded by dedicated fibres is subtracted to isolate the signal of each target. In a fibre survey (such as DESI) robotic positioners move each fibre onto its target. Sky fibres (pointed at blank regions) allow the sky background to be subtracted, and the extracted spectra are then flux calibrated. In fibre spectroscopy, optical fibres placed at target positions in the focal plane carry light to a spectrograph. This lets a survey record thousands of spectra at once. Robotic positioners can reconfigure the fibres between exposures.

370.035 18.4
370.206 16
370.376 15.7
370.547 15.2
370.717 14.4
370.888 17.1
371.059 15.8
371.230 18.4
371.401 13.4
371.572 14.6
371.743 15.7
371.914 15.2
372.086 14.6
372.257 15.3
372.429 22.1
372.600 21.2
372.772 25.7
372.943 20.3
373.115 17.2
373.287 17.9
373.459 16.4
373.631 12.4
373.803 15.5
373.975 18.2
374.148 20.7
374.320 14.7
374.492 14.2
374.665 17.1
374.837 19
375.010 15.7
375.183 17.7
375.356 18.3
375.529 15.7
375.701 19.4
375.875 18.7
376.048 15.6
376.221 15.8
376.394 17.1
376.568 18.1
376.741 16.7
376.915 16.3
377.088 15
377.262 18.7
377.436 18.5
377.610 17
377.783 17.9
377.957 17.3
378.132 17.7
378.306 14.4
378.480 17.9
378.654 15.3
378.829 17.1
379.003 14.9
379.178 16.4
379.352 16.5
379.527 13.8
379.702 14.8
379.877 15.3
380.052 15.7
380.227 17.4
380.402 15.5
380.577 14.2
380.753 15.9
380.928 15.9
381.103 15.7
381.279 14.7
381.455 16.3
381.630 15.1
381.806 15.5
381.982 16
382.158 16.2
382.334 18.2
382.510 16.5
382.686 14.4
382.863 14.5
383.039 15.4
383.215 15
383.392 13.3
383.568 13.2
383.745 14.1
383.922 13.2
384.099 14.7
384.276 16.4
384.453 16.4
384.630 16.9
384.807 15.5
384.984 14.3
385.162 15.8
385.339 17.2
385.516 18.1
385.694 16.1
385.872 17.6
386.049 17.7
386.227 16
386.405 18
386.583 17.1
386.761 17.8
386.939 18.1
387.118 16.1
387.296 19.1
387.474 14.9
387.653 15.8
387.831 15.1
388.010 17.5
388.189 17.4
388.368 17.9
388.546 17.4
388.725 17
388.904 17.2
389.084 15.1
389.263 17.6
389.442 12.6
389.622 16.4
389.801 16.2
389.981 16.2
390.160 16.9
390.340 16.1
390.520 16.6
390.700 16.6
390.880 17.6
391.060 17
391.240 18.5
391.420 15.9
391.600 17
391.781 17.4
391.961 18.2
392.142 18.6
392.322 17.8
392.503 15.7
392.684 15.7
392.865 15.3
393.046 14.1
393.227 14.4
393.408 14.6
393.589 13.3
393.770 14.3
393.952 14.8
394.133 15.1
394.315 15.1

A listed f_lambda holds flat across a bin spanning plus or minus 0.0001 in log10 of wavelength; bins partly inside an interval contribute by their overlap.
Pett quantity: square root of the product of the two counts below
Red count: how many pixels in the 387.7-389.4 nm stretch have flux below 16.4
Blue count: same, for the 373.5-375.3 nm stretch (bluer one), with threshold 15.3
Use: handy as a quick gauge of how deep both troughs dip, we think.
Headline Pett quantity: 2.4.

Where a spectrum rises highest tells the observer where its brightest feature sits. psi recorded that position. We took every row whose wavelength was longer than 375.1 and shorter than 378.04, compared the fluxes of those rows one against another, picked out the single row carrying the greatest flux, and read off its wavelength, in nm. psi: 375.701 nm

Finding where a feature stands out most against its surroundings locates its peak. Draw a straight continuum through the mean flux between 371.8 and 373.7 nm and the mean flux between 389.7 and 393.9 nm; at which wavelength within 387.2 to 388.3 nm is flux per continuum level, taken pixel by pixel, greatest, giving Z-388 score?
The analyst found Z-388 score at 387.296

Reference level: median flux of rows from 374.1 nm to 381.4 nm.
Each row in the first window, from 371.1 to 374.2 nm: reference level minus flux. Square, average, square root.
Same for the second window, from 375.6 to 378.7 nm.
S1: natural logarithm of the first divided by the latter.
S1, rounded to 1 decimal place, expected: 0.8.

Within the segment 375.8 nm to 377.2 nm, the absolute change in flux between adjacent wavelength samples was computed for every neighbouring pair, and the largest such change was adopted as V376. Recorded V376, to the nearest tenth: 3.1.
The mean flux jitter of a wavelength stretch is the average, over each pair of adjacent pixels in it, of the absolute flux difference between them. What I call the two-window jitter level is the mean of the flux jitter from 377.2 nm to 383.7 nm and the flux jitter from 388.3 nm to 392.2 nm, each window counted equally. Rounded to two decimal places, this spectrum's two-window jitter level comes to 1.21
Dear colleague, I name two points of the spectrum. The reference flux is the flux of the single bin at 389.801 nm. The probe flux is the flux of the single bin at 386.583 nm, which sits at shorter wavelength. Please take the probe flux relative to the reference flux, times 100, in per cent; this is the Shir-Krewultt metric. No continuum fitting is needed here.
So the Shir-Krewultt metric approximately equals 106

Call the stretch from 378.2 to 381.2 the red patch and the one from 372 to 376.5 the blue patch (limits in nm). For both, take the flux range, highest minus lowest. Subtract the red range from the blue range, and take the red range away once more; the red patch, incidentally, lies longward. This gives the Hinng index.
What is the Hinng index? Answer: 5.1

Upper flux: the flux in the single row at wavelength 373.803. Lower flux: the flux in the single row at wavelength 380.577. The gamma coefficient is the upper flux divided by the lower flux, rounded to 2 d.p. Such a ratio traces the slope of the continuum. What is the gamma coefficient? 1.09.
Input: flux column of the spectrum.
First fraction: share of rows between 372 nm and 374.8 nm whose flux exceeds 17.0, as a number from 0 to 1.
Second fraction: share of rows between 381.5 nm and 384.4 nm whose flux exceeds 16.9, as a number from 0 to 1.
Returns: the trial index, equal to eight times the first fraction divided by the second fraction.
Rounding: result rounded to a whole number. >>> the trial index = 72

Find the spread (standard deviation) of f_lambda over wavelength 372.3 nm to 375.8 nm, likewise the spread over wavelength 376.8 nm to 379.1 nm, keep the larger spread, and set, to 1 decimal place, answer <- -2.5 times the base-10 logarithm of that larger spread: -1.2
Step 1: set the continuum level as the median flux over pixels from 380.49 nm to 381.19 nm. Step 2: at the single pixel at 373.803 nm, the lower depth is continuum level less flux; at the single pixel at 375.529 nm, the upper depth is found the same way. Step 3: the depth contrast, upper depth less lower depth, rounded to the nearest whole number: 0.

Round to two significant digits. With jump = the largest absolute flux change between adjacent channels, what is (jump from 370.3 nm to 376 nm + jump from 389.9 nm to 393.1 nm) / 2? 4.7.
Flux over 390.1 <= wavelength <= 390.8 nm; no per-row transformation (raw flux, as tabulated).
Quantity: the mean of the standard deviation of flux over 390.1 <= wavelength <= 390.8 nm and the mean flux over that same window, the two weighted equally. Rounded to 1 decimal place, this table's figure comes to 8.4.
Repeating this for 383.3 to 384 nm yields 6.9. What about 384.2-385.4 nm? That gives 8.5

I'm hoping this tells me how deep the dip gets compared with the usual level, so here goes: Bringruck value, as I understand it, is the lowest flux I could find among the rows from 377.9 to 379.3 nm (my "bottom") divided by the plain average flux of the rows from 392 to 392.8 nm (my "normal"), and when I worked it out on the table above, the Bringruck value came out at 0.85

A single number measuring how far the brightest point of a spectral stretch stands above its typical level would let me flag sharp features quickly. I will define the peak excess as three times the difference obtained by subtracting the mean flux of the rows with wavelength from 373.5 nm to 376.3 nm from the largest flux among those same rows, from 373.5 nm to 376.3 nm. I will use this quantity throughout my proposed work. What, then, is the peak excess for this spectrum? 11.7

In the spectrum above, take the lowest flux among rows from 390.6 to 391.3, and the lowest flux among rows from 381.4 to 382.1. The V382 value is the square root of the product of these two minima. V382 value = 15.8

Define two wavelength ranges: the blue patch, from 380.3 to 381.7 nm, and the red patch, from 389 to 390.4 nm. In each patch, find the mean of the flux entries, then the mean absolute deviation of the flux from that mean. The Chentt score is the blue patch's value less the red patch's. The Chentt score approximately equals -0.46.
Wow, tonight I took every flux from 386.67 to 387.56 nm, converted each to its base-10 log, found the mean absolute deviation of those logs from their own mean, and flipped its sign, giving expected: -0.035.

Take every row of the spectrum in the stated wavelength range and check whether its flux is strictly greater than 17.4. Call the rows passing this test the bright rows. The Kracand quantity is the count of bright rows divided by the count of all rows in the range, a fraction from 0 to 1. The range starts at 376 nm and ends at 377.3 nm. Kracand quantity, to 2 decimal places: 0.25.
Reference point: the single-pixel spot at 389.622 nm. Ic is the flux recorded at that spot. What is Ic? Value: 16.4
